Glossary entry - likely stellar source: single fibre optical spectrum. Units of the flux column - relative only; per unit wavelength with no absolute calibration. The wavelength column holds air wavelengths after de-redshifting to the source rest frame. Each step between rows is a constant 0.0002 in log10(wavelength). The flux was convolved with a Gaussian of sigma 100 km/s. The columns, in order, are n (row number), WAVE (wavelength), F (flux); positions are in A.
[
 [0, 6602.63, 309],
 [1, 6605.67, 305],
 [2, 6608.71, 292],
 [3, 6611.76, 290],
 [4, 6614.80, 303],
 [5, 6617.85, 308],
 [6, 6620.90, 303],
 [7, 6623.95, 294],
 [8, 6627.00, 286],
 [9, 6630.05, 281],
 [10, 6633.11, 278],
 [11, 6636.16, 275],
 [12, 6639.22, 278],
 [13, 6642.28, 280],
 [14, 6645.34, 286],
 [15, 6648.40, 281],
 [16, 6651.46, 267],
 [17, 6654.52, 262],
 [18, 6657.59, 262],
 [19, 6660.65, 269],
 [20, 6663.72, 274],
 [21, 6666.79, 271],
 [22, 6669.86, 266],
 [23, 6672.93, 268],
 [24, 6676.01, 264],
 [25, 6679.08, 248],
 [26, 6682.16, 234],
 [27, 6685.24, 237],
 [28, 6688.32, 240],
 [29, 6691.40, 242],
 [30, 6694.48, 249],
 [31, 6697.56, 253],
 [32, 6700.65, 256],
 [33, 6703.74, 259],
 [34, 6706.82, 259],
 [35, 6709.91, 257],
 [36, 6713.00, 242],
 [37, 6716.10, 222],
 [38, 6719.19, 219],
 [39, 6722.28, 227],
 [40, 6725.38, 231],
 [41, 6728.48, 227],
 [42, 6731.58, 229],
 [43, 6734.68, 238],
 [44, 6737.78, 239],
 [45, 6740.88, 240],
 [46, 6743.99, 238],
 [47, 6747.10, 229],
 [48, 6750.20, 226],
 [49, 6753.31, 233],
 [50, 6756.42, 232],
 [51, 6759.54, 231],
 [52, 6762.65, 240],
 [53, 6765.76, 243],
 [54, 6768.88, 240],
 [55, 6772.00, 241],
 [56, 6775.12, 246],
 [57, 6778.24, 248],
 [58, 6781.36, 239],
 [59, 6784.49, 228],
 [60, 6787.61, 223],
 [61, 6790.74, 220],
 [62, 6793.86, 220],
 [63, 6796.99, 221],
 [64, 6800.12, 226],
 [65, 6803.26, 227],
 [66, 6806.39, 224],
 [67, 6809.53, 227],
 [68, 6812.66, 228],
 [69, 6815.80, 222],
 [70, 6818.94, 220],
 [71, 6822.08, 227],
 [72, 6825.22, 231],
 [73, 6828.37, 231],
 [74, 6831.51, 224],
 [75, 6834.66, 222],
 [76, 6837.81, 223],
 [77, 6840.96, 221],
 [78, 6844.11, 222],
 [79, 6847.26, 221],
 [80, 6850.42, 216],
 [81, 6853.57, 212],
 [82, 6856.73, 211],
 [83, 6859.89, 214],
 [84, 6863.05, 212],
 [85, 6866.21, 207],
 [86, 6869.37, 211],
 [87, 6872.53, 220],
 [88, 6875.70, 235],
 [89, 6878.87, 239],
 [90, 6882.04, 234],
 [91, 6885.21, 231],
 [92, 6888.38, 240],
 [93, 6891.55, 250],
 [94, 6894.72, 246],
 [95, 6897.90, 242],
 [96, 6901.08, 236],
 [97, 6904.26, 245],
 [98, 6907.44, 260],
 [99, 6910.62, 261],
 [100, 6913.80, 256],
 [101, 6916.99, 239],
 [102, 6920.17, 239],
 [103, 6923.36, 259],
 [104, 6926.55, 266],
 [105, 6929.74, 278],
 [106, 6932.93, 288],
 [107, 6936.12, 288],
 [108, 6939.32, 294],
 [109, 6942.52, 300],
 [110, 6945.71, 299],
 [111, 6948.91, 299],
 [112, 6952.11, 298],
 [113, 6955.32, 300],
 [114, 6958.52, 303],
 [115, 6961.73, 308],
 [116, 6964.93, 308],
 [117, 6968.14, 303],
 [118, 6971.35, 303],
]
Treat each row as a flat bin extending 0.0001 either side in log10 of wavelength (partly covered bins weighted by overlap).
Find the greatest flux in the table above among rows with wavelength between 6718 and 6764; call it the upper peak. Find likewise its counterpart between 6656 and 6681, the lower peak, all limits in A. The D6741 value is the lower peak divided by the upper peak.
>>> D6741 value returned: 1.14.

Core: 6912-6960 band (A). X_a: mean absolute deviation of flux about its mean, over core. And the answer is 19.4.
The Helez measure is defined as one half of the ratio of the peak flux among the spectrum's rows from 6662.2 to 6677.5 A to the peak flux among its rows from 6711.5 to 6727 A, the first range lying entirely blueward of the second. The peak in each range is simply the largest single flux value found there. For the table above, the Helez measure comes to 0.57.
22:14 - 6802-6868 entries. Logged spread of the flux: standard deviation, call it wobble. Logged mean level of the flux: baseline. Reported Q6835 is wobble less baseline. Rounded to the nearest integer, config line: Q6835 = -214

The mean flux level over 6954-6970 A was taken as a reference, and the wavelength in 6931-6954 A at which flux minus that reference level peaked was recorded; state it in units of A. 6942.52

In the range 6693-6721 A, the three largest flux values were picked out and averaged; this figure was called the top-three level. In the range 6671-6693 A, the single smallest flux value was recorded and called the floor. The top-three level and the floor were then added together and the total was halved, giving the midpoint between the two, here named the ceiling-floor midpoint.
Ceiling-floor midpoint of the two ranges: 246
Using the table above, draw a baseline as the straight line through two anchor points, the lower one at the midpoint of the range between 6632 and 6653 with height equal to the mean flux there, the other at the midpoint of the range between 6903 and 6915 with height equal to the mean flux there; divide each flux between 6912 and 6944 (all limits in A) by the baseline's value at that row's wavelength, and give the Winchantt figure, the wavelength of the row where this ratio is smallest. 6916.99 A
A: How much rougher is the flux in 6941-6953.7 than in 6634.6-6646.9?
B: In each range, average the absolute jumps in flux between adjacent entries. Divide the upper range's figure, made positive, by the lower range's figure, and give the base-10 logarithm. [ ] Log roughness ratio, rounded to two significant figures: -0.74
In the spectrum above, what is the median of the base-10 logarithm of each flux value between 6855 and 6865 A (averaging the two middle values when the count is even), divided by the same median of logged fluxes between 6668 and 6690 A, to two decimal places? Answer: 0.97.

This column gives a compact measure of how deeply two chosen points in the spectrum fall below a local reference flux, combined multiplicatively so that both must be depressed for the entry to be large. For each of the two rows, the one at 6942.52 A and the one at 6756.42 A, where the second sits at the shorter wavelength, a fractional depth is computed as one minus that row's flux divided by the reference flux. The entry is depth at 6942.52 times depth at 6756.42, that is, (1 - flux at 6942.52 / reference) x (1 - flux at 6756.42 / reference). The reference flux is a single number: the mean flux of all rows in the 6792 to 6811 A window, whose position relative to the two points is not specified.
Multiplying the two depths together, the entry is 0.012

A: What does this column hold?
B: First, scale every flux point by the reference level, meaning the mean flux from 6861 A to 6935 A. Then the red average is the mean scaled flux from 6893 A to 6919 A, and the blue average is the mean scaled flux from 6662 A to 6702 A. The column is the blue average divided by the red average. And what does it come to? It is 1.02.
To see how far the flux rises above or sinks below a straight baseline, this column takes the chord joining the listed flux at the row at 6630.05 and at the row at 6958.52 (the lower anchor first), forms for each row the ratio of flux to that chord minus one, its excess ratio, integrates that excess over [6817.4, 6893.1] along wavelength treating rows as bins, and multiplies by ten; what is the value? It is -185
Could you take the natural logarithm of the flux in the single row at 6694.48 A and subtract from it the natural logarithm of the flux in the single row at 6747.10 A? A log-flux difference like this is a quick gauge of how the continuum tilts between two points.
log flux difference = 0.08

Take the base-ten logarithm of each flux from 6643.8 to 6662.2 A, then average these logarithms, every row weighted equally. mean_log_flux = 2.43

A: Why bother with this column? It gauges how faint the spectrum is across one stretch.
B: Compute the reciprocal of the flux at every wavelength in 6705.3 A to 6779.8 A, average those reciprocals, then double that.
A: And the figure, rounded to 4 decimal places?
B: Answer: 0.0085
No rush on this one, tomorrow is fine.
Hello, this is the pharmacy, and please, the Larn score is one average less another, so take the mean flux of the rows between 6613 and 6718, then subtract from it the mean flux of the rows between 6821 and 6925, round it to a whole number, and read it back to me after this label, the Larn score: 35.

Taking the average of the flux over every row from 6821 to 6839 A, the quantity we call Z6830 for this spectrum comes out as 226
